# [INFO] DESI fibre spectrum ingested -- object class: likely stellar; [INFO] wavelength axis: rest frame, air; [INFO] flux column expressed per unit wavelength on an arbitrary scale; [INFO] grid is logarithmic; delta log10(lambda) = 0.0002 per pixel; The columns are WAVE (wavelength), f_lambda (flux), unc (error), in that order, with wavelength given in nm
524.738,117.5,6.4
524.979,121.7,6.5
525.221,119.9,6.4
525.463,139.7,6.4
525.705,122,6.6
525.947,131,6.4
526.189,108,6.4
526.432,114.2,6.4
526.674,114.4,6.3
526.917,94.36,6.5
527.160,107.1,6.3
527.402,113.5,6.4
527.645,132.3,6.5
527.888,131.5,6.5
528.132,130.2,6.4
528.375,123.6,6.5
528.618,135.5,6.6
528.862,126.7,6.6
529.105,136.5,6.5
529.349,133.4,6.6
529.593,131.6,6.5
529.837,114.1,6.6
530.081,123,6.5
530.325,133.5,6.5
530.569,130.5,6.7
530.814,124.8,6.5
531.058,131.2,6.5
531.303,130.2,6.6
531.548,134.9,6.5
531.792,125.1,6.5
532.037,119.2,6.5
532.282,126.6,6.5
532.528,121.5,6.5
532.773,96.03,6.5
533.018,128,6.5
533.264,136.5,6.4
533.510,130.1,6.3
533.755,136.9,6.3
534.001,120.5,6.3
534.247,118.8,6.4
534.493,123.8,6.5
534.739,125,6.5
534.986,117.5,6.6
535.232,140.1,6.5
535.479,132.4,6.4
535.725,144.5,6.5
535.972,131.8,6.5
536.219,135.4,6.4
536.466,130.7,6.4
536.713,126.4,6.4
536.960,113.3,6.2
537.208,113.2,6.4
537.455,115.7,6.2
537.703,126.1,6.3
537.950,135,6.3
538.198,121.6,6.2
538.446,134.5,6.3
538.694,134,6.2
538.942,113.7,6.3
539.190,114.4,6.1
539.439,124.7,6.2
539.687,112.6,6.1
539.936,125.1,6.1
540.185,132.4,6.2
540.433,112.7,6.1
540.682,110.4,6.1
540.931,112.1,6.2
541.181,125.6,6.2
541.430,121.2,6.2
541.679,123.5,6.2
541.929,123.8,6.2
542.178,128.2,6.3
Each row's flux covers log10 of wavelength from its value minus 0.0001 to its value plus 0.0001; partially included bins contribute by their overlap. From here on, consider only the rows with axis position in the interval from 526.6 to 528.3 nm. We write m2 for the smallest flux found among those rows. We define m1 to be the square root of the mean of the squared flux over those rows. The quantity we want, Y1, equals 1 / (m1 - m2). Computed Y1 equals 0.04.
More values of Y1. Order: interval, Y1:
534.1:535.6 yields 0.11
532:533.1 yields 0.04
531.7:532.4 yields 0.22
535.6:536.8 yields 0.13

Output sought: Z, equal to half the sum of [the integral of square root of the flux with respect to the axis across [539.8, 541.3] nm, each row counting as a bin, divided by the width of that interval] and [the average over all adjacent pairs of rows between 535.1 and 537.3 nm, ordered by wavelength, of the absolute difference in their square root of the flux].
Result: 5.62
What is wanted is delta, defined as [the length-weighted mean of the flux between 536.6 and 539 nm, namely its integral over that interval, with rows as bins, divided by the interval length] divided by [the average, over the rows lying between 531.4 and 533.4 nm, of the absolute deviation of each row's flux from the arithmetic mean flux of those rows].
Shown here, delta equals 14.7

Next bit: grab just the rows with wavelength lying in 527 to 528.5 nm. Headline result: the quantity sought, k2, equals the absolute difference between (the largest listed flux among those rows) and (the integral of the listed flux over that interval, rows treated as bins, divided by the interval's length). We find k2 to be 10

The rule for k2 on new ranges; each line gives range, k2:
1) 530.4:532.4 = 7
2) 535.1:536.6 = 9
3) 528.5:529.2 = 4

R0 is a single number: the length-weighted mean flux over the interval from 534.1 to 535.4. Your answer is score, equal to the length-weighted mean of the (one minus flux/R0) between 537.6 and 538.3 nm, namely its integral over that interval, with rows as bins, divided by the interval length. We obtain -0.021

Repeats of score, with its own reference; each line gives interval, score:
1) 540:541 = 0.060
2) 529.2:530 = -0.011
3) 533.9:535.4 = 0.005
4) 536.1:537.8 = 0.018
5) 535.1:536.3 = -0.093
